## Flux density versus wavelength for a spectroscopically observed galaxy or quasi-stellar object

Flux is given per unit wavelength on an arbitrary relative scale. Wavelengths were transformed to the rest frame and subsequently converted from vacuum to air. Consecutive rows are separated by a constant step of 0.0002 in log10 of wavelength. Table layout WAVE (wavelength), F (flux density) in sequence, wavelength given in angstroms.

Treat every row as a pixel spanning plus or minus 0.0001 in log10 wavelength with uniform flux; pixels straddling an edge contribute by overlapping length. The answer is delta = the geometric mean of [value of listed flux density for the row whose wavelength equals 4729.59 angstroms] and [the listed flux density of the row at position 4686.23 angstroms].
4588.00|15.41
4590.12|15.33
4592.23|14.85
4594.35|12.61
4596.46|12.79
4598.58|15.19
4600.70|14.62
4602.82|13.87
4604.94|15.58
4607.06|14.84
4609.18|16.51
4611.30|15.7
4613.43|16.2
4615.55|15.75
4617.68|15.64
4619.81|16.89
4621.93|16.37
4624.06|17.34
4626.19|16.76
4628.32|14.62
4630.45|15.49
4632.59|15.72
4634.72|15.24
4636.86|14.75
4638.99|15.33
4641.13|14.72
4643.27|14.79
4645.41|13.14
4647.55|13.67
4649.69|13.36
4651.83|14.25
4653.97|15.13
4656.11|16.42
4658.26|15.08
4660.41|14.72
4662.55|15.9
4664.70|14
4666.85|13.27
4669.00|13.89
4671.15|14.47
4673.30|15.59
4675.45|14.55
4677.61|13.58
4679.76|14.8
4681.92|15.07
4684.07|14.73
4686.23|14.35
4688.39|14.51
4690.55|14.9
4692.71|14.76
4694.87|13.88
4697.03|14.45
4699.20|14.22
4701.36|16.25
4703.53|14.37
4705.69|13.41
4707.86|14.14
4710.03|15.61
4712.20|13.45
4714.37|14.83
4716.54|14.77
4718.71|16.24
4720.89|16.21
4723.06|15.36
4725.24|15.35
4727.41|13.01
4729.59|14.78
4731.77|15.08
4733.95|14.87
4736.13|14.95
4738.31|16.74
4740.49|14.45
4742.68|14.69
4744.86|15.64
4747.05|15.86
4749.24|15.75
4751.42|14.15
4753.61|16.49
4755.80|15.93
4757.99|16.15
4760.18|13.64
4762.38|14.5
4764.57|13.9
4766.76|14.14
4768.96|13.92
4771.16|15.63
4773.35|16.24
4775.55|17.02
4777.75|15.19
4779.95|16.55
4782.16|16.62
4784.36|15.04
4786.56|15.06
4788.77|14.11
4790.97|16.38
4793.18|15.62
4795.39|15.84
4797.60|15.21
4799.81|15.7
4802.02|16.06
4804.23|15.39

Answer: 14.6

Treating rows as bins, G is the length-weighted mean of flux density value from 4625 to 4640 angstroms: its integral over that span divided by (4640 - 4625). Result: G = 15.4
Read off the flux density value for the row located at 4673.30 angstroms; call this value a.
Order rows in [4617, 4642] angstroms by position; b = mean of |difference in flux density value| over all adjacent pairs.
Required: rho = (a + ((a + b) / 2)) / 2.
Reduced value 11.9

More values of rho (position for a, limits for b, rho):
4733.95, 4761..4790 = 11.4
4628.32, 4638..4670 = 11.2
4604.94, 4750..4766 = 12.0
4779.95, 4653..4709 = 12.6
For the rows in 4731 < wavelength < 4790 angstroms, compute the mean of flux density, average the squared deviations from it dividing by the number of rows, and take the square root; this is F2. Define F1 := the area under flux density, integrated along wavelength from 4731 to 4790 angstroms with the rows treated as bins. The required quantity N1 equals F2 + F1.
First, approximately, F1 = 901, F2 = 1.0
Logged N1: 902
